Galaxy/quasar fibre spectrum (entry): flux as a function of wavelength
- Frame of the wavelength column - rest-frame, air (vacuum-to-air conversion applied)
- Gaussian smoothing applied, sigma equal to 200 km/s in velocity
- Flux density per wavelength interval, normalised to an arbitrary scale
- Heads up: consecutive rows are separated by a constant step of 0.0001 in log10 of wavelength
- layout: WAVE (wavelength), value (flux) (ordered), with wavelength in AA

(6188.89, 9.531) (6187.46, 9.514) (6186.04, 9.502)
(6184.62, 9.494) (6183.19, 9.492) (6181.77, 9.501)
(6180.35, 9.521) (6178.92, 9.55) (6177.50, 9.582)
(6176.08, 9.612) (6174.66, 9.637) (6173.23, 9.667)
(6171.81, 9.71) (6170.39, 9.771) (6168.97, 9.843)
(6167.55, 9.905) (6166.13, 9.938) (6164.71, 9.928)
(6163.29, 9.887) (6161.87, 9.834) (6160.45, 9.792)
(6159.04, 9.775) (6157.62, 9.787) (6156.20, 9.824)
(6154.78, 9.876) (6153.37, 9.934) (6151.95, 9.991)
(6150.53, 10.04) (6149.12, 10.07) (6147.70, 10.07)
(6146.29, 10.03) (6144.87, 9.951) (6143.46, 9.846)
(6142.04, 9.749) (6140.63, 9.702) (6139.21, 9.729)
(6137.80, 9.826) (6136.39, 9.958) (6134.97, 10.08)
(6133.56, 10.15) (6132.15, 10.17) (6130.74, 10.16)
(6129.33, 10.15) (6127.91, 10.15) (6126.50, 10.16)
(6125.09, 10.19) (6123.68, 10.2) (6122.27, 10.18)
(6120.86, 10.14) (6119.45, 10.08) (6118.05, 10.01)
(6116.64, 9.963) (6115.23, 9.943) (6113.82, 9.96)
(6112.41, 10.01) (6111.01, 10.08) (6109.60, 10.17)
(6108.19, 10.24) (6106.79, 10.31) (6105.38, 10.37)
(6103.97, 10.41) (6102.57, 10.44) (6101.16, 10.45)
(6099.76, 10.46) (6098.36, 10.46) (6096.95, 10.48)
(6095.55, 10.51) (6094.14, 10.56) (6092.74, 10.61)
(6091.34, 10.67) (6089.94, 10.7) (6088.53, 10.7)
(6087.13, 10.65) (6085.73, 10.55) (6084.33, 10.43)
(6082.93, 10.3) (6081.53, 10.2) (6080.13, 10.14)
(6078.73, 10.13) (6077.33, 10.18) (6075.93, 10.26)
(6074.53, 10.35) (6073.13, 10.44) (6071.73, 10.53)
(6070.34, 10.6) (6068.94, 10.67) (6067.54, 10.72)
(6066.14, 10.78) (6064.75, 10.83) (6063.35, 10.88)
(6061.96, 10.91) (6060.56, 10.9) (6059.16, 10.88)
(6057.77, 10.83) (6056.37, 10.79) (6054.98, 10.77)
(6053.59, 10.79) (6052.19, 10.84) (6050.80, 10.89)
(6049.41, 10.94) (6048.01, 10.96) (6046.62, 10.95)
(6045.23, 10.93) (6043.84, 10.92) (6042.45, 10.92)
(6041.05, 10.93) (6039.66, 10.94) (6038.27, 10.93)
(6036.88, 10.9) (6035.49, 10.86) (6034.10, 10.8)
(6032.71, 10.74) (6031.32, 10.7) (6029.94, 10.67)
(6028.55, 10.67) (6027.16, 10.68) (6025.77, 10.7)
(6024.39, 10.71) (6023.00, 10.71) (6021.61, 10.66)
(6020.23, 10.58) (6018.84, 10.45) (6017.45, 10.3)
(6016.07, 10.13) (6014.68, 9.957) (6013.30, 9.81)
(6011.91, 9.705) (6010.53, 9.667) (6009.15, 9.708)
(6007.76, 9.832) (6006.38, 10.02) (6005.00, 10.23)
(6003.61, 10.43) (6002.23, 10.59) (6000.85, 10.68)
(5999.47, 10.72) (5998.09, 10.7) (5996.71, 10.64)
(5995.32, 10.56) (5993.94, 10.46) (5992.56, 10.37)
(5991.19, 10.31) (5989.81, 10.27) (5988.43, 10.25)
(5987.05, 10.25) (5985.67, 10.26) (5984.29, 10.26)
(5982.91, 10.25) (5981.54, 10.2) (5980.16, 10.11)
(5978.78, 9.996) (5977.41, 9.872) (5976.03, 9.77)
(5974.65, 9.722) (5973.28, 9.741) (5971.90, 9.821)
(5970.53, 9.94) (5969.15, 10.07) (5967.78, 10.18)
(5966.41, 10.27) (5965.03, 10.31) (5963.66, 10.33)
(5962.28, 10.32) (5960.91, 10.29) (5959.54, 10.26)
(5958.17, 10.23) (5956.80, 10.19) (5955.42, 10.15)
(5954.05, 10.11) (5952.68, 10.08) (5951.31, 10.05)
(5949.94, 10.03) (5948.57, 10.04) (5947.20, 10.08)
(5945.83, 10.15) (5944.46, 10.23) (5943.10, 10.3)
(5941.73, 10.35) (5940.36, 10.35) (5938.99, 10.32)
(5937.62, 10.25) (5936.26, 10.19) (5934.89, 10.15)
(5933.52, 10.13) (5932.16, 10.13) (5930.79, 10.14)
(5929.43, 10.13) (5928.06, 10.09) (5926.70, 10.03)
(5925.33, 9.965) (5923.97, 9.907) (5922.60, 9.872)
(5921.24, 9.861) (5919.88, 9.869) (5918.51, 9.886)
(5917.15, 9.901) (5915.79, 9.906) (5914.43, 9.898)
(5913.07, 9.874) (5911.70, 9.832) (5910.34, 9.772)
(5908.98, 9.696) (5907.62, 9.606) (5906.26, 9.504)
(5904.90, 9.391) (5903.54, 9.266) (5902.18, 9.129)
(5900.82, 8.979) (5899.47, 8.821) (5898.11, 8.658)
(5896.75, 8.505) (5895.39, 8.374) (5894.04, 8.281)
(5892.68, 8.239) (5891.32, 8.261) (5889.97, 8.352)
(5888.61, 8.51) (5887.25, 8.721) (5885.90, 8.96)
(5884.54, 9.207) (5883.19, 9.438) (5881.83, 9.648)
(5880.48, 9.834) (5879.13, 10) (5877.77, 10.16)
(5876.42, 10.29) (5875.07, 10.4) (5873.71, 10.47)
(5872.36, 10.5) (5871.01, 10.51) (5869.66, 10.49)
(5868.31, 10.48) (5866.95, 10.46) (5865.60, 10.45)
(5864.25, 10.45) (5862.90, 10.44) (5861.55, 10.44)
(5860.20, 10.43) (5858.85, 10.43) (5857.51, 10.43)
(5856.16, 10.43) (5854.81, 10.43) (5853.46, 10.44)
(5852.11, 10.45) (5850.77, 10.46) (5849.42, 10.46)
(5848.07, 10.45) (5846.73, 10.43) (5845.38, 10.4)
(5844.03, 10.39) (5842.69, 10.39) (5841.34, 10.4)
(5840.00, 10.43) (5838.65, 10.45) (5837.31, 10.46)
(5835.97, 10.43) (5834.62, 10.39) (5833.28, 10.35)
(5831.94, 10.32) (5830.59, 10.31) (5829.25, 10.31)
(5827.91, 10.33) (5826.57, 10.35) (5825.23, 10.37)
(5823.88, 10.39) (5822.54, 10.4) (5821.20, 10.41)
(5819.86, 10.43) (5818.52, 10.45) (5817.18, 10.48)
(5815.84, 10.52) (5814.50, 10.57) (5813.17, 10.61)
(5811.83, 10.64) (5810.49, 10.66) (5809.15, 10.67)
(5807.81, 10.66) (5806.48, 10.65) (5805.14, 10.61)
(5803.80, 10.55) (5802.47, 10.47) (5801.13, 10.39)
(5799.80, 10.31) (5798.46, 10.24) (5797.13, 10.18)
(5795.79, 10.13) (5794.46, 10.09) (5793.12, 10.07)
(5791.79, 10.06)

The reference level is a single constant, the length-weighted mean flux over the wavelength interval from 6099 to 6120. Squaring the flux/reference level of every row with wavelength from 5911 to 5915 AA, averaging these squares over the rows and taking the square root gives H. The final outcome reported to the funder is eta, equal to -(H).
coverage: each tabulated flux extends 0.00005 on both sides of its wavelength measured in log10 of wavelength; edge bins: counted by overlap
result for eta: -0.97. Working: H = 0.97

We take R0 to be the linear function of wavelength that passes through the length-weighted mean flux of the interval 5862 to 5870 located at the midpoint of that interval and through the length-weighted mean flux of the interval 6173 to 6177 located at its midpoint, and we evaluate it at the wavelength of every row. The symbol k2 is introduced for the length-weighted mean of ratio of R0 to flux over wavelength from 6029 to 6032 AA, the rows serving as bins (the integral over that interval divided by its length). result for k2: 0.94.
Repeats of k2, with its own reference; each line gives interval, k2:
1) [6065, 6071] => 0.93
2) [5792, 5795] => 1.06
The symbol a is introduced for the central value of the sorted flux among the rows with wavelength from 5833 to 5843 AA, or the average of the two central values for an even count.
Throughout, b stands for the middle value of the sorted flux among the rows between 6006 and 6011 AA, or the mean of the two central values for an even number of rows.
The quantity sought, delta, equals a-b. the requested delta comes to 0.6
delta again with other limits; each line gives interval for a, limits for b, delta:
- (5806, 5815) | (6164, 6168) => 0.7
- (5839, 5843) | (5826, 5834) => 0.1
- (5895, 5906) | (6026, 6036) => -1.8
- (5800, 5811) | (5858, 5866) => 0.2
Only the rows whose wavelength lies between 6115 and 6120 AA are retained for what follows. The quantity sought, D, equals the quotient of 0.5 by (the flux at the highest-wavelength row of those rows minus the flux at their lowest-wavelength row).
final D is 3.6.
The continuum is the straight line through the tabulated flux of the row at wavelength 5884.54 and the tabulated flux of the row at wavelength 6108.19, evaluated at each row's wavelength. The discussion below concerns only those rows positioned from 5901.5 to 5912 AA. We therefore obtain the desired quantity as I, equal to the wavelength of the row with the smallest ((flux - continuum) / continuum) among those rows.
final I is 5902.18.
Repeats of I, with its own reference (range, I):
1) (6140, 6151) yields 6140.63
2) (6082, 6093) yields 6082.93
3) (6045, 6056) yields 6054.98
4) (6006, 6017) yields 6010.53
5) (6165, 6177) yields 6176.08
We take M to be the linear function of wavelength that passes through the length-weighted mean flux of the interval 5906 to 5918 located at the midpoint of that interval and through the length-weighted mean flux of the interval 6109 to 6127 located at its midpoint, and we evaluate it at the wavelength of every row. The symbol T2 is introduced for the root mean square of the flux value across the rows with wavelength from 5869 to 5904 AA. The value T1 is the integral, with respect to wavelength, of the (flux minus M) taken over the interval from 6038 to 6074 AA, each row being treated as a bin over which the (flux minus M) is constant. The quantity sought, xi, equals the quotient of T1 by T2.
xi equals 3.2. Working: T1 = 30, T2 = 9.3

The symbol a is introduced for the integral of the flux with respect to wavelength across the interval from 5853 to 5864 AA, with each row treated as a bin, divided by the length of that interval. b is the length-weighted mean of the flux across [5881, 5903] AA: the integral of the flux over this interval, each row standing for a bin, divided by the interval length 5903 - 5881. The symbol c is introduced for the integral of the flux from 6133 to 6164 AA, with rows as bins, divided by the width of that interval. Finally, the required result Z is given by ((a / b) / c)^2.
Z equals 0.0144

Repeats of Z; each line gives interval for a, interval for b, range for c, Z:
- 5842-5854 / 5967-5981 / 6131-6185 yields 0.0114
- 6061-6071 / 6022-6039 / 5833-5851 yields 0.0092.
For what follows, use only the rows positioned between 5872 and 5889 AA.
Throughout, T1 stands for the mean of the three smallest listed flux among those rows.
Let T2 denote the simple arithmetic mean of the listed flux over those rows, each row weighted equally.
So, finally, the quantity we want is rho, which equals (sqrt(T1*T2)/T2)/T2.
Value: 0.0978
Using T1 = 8.7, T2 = 9.7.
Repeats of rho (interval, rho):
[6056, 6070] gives 0.0920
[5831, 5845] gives 0.0959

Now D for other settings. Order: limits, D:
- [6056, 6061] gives 4.5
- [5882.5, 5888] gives -0.7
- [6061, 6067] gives -3.8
